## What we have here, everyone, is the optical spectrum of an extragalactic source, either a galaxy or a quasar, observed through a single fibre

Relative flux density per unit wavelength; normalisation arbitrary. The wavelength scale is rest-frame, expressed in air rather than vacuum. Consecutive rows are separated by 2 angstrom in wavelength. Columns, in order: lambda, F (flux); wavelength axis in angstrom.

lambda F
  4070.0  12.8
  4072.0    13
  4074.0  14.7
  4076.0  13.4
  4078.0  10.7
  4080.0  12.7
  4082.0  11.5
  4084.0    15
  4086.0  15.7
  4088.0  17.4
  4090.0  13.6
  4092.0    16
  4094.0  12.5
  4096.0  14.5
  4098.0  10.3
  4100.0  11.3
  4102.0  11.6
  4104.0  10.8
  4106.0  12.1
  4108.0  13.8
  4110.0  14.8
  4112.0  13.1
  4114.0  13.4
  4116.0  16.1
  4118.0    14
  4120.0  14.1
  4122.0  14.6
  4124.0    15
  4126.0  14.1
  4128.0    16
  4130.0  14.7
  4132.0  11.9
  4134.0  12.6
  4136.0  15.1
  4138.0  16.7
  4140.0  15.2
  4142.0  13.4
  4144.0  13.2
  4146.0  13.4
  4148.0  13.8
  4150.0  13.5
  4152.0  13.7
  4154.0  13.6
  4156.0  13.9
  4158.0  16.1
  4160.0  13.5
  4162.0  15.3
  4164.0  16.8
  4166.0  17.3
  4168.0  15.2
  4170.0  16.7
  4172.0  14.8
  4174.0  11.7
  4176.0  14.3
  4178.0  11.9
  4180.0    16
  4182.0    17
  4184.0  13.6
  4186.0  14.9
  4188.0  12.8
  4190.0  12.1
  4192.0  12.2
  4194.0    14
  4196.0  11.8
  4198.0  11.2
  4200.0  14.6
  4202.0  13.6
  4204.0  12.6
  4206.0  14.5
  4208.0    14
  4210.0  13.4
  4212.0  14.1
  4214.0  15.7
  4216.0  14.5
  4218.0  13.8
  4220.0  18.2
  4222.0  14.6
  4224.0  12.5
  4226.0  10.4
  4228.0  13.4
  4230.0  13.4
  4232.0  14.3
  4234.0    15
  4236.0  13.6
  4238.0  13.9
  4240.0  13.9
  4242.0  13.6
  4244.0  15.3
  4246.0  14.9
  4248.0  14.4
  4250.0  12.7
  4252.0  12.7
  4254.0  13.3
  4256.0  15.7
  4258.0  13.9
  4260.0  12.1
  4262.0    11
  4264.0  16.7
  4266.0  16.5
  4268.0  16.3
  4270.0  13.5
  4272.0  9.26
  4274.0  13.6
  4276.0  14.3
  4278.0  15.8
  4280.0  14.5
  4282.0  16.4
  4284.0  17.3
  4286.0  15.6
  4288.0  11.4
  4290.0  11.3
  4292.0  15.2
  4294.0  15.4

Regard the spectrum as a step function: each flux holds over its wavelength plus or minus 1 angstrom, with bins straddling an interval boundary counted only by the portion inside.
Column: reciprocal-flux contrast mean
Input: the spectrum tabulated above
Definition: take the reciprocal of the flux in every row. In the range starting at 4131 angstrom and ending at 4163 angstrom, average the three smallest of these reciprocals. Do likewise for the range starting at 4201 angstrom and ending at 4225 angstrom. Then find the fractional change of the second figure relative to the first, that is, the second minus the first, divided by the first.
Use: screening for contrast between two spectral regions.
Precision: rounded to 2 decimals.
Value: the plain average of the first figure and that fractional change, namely 0.03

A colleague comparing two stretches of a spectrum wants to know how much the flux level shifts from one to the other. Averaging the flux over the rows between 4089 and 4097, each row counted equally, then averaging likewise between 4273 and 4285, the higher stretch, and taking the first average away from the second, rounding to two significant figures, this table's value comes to 1.2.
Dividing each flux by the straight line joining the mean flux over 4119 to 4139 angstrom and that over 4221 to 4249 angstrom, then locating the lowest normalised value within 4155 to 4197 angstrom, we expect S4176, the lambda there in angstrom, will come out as 4174.0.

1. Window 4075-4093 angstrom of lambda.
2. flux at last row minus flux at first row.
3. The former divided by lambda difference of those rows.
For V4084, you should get 0.16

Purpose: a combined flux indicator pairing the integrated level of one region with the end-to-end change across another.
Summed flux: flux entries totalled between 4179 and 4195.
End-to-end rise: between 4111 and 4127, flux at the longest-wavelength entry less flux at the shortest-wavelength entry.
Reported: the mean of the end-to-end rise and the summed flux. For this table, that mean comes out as 56.8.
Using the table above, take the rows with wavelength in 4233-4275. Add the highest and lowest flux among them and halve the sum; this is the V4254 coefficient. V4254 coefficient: 13.0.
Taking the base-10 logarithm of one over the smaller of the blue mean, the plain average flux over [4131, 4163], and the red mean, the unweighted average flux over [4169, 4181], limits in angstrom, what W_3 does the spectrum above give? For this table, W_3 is -1.15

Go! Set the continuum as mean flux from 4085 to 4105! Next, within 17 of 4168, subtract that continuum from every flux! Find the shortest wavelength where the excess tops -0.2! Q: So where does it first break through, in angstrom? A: 4152.0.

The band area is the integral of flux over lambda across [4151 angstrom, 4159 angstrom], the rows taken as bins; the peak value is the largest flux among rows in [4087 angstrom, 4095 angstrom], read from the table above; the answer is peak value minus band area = -97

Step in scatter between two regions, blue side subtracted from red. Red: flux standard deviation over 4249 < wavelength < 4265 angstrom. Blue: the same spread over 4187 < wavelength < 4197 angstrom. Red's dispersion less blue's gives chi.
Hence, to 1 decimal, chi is 1.0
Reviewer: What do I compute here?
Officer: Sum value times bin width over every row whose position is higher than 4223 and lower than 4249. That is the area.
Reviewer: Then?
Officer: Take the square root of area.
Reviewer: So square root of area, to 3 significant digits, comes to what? 18.9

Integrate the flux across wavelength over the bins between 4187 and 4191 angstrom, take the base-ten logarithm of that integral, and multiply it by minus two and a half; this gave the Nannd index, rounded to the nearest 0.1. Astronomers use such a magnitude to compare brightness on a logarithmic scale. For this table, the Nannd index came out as -4.2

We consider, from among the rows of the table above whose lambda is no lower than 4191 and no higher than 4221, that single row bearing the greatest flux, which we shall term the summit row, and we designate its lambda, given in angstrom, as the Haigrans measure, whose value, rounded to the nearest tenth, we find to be 4220.0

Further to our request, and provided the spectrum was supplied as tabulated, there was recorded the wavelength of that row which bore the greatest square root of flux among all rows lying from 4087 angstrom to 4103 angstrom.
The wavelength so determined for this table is 4088.0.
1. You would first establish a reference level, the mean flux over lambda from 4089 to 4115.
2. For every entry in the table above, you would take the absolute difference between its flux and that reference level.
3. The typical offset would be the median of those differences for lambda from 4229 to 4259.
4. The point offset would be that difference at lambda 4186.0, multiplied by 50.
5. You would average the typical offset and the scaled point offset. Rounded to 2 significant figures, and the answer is 50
